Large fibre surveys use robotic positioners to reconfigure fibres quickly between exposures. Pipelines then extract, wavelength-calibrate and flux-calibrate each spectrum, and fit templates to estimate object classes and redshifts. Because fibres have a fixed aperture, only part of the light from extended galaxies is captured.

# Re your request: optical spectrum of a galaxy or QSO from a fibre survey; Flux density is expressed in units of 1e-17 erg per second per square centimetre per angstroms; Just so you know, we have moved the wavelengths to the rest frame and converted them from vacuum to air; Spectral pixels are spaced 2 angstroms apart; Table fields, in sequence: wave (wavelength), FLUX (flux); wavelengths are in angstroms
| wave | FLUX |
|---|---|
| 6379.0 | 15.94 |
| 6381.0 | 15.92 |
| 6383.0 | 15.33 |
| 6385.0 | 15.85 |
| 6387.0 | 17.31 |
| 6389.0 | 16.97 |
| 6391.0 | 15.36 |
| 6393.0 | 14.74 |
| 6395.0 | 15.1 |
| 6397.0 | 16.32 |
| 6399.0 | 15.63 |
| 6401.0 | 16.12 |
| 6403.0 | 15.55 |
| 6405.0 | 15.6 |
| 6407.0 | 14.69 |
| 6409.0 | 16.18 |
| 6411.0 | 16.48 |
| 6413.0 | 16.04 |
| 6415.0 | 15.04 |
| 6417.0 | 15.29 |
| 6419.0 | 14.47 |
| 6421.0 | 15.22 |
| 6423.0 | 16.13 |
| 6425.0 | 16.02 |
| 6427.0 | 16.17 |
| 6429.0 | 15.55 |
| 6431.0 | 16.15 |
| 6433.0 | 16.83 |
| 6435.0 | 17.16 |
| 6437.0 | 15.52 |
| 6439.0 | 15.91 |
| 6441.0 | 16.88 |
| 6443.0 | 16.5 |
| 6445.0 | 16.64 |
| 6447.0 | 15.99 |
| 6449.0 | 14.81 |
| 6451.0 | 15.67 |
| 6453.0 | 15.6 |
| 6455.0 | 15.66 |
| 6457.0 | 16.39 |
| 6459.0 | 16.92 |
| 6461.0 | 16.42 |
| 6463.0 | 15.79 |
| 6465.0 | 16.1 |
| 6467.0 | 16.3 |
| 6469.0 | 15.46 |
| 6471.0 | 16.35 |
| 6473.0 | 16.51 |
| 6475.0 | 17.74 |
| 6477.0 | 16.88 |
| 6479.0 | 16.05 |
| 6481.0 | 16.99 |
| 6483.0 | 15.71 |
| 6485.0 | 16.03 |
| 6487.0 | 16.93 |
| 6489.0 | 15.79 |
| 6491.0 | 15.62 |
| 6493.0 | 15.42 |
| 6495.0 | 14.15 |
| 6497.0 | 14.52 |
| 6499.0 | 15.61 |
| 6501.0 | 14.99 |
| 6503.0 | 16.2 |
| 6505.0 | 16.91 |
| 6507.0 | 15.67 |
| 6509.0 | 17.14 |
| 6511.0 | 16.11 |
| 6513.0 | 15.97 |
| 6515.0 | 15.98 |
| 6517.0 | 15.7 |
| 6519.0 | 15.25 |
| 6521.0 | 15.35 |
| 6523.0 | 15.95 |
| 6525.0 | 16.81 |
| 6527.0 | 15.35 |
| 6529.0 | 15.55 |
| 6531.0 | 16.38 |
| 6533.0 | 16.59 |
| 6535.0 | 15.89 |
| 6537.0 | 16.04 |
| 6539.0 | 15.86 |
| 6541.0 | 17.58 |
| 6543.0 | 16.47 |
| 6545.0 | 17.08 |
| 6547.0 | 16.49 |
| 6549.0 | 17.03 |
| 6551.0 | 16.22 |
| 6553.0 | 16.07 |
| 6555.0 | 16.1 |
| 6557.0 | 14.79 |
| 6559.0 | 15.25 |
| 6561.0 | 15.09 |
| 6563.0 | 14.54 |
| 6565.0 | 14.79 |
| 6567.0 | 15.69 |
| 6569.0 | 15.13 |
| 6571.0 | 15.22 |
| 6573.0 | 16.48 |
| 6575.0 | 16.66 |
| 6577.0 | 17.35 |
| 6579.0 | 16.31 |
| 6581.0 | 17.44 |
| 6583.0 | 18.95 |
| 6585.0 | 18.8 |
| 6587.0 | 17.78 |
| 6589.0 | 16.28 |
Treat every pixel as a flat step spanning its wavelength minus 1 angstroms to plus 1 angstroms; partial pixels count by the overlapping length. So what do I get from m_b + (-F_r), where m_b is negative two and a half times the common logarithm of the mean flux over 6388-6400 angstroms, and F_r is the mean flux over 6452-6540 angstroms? -19.00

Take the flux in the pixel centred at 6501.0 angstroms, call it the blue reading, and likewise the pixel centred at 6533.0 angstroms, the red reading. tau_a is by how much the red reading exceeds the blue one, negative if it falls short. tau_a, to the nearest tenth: 1.6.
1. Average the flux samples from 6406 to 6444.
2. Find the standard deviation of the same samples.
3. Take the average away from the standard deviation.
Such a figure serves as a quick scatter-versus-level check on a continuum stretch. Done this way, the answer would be -15.2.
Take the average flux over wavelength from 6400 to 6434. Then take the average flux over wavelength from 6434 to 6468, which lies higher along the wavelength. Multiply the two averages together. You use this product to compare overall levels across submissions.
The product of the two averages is 254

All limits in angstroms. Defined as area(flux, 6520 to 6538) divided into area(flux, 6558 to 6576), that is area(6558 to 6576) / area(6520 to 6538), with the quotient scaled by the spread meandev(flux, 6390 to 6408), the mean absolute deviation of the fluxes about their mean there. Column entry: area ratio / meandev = 2.2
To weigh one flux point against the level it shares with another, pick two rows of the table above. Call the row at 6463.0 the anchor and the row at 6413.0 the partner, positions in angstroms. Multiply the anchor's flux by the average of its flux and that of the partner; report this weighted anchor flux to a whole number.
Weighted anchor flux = 251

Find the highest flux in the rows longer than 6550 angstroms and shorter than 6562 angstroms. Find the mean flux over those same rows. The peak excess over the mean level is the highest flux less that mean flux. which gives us 0.63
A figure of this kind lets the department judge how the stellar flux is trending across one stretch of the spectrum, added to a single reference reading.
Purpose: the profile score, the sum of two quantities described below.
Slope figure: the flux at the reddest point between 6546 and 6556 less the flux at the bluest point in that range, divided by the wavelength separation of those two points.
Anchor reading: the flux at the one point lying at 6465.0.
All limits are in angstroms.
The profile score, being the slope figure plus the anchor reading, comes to 16.05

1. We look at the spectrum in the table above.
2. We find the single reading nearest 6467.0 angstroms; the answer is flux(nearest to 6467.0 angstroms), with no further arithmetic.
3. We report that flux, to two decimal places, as 16.30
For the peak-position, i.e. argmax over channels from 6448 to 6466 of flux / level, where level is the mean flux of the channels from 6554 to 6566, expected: 6459.0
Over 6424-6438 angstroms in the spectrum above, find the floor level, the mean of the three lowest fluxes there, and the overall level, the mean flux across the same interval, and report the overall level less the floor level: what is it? 0.50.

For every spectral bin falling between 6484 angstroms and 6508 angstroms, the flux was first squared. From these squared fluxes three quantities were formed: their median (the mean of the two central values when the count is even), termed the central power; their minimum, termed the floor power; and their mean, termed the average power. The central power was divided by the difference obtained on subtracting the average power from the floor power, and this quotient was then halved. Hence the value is -2.7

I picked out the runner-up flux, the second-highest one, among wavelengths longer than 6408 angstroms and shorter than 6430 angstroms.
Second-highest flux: 16.18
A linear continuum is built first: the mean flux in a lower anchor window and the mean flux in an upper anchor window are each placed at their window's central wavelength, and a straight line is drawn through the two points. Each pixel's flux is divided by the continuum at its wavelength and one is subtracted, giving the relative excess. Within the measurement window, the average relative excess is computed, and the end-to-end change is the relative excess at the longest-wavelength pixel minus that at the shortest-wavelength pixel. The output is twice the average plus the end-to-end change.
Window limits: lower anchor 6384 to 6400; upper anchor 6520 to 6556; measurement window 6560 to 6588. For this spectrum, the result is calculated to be 0.17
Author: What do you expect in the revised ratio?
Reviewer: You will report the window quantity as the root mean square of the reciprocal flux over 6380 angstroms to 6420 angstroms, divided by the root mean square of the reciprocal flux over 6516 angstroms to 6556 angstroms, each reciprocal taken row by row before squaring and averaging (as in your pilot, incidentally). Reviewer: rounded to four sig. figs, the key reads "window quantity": 1.032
